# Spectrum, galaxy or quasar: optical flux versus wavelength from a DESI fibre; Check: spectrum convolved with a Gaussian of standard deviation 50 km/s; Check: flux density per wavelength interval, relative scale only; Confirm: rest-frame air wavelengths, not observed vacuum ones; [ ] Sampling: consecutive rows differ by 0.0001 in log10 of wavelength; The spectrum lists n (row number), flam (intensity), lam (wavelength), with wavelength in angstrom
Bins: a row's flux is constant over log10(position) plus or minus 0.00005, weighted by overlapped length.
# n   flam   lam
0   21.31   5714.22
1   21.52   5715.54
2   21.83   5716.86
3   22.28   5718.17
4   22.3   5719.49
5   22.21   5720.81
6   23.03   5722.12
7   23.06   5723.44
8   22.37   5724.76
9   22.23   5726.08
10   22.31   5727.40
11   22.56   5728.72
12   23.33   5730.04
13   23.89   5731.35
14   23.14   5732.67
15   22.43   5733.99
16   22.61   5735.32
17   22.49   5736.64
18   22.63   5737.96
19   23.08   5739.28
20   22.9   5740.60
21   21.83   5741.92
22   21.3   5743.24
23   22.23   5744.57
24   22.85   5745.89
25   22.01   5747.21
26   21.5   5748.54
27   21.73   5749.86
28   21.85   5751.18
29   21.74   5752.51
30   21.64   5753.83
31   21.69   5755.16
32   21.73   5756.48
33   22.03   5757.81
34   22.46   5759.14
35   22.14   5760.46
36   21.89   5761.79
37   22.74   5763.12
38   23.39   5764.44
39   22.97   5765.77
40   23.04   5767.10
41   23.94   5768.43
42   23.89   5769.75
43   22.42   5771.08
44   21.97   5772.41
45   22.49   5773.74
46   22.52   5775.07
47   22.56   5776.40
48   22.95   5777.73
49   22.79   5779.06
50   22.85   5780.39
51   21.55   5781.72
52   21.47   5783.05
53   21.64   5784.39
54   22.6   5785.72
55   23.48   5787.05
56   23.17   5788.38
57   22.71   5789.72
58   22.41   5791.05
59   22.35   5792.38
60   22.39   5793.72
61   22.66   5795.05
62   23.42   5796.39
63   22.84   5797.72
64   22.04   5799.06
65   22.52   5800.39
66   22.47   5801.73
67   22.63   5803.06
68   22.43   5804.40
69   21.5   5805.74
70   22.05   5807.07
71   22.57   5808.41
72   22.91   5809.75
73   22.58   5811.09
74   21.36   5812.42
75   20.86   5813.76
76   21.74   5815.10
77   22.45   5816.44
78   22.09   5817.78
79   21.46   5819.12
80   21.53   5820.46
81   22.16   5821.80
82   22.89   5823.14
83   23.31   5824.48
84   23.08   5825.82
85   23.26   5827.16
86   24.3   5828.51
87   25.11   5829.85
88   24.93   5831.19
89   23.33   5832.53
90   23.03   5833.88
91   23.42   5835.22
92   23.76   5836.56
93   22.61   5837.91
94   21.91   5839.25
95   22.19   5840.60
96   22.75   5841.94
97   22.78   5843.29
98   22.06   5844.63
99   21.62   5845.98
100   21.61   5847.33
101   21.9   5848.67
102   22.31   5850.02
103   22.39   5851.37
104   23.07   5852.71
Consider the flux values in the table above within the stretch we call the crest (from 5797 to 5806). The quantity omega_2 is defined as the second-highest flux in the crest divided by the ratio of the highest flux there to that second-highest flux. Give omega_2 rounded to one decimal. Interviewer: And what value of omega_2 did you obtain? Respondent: 22.4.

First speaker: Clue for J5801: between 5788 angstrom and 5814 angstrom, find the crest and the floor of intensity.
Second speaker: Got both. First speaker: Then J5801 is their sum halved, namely 22.1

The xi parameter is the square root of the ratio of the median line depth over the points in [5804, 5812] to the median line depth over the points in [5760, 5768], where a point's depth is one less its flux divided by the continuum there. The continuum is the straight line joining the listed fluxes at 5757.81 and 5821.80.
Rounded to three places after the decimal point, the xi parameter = 0.675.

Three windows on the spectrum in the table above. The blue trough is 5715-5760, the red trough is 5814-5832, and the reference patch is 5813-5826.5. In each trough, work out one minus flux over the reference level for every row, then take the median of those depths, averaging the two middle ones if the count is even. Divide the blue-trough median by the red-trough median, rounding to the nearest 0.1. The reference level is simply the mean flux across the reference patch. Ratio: 0.2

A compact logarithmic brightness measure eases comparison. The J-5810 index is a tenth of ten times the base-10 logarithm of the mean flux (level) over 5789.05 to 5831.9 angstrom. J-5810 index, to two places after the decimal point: 1.35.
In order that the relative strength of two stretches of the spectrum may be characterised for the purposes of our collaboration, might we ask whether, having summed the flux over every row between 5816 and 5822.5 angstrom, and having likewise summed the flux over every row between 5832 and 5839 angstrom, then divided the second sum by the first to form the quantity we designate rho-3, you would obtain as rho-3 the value 1.06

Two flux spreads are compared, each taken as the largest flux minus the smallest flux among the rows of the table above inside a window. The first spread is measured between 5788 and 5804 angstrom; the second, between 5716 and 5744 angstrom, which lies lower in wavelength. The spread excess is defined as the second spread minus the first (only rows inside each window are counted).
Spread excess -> 1.2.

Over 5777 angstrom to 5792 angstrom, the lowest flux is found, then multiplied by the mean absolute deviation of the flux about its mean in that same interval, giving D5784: 12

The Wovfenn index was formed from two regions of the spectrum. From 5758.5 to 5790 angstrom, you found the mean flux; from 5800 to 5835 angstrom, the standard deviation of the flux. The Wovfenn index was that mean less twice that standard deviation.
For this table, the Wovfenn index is 20.6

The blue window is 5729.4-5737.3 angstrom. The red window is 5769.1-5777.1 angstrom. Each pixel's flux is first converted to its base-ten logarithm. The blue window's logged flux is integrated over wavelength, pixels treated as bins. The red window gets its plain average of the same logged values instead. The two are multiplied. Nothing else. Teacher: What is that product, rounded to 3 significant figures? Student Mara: 14.6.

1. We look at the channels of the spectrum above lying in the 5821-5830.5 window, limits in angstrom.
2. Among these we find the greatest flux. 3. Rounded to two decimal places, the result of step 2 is 25.11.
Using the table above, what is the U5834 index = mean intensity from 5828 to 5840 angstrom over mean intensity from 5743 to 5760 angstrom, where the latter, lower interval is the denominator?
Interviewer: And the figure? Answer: 1.08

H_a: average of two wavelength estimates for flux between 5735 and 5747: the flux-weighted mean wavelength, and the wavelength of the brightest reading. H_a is 5739.9 angstrom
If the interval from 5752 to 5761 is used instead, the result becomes 5757.8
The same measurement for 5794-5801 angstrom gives 5797.0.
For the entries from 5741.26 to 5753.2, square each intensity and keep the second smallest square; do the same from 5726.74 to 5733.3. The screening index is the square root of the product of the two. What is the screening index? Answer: 485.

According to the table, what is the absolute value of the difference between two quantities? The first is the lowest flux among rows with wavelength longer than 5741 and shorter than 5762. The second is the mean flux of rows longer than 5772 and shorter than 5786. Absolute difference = 1.0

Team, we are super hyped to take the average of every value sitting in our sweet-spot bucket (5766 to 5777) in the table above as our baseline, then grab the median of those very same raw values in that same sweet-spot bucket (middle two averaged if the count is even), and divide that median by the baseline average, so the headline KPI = 0.986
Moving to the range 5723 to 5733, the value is 0.998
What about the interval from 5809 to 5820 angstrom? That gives 0.999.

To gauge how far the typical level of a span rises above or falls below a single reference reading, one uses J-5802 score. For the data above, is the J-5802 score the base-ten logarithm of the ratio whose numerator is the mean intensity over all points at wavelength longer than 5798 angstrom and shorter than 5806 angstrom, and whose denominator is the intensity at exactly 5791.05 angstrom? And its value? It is 0.00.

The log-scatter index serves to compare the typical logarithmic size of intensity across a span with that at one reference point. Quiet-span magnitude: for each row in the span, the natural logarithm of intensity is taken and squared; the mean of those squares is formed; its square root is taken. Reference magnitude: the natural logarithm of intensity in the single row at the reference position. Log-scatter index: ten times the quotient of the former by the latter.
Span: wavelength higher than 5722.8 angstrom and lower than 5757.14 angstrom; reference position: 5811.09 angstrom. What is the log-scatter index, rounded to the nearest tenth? 10.0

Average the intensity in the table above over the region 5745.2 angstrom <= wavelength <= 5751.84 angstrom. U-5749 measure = 22.0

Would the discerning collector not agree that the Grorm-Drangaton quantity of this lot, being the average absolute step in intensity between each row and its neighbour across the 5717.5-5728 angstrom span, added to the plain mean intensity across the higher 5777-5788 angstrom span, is 22.7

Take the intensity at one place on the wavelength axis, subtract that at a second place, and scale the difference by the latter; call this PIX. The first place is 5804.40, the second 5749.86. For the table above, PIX 0.03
